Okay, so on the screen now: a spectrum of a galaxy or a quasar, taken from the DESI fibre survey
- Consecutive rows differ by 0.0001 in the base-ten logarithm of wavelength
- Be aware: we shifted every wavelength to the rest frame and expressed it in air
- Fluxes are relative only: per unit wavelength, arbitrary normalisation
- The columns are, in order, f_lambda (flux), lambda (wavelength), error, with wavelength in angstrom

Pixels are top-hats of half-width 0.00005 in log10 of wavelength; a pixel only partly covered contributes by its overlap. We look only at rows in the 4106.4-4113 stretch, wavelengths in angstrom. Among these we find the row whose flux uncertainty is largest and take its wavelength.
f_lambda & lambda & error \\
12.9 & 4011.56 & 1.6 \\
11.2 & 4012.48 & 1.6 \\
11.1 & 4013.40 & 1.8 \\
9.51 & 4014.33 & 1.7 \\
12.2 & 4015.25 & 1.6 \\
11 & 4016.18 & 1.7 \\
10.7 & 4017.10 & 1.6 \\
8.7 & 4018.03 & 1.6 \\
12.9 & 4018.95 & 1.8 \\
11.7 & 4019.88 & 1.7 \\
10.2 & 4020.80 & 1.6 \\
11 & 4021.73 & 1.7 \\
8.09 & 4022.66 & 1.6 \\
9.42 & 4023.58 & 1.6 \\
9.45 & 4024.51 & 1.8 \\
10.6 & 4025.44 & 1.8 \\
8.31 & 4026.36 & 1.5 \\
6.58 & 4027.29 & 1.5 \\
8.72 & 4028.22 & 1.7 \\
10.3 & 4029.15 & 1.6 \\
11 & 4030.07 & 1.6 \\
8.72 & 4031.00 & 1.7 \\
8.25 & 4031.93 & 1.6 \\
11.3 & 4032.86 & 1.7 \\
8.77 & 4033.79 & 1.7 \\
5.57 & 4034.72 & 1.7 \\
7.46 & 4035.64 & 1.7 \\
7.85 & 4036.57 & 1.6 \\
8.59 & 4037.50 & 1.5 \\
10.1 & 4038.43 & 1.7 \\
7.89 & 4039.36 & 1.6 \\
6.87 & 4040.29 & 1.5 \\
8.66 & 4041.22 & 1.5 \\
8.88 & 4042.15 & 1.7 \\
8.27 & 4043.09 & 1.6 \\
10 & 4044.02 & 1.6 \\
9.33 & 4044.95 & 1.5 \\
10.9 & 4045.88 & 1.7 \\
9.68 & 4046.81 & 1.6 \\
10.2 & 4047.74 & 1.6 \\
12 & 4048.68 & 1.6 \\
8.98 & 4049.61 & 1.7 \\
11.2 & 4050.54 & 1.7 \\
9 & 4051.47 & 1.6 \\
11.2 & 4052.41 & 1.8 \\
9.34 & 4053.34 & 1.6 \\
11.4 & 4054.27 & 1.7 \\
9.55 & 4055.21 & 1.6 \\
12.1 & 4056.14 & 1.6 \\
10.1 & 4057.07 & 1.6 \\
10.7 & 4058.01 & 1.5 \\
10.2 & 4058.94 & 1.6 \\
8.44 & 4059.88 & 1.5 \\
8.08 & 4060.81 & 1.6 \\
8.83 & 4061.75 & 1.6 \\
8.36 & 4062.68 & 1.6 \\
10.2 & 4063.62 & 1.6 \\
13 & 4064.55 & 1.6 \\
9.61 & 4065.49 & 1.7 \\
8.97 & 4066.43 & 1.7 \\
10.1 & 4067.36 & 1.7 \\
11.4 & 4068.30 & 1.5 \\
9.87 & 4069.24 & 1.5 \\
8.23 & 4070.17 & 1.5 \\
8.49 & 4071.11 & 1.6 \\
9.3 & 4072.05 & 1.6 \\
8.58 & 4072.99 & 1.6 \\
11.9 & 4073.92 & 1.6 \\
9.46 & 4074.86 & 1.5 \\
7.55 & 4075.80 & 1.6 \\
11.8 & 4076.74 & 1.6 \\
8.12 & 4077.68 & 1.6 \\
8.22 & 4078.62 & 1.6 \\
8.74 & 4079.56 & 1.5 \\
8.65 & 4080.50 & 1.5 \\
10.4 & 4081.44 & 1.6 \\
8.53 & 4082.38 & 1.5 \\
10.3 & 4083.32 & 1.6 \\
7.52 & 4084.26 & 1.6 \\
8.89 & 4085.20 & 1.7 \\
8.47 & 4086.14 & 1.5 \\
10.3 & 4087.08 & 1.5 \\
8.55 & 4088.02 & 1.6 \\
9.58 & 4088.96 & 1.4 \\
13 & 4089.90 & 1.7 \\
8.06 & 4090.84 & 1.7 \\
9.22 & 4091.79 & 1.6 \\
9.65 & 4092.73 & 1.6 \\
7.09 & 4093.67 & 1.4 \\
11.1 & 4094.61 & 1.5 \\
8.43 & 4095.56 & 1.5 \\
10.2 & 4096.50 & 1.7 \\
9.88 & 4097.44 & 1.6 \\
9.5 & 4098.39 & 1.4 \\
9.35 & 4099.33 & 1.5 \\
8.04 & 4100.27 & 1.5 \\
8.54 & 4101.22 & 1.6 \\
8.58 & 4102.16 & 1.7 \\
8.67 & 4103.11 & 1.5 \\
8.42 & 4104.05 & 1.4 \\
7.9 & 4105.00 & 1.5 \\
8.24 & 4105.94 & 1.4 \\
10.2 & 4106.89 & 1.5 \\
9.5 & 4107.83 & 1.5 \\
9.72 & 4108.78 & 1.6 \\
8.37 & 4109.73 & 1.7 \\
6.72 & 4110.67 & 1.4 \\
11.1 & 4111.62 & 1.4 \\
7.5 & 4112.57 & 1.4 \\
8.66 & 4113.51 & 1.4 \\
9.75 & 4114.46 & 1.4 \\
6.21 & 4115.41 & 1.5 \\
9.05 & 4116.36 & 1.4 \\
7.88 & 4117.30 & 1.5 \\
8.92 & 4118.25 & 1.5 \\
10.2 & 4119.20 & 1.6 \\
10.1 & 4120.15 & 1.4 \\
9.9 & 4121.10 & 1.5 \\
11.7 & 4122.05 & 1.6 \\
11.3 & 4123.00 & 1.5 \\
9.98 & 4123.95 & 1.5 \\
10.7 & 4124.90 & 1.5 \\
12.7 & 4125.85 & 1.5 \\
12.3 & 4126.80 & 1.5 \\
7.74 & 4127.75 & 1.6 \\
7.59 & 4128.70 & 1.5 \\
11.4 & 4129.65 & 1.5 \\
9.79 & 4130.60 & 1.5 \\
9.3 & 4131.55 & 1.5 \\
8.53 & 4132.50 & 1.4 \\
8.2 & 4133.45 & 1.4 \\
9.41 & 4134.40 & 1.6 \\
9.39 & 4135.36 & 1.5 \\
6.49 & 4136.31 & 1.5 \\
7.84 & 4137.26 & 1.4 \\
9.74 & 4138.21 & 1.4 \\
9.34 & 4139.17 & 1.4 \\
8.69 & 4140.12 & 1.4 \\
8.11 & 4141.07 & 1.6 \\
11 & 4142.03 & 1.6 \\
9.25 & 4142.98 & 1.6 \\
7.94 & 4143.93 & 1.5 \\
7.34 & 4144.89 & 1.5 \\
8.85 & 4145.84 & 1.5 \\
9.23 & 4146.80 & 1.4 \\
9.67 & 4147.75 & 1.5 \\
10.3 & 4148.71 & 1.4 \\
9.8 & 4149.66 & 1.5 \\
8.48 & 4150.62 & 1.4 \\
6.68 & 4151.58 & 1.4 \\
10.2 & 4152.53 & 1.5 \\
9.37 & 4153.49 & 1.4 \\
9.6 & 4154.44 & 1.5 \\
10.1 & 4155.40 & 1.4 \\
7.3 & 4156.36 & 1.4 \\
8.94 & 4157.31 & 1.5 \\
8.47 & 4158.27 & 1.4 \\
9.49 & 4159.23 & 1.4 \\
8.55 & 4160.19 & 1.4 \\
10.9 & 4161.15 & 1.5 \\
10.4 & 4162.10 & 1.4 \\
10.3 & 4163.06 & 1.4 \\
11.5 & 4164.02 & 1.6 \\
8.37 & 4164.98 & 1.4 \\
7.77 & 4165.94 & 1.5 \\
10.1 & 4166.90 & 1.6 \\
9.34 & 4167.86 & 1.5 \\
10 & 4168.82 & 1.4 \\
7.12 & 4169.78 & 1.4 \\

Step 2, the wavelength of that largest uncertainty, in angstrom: 4109.73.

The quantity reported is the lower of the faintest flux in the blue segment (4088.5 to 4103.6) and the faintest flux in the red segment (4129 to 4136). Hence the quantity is 7.09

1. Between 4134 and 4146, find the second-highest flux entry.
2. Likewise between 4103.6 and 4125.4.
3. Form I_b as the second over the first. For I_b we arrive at 1.16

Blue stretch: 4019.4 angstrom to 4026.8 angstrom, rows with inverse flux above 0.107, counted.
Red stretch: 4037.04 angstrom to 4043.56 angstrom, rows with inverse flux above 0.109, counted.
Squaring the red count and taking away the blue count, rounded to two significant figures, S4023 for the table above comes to 34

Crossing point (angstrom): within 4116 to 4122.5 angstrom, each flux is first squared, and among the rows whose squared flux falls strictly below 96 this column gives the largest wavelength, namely 4118.25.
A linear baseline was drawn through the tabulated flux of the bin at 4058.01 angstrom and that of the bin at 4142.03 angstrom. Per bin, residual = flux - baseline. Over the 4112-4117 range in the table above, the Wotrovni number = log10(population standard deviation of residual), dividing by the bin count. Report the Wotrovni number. 0.10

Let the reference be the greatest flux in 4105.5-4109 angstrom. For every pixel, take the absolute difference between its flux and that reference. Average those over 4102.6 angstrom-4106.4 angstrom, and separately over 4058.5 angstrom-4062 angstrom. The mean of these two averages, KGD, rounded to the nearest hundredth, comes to 1.60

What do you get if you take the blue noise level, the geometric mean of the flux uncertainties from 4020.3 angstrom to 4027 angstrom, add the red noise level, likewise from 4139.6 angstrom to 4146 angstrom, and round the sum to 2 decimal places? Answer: 3.18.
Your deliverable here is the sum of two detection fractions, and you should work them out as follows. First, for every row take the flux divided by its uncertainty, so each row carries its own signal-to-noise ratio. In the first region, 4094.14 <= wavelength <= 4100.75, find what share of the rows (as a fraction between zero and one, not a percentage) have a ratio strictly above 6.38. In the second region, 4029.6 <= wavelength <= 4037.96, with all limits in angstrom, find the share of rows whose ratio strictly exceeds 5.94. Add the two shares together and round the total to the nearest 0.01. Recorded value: 0.51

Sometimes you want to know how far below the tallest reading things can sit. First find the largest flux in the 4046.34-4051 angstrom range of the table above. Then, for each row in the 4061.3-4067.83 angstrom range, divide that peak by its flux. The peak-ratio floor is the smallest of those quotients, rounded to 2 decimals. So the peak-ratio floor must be 0.92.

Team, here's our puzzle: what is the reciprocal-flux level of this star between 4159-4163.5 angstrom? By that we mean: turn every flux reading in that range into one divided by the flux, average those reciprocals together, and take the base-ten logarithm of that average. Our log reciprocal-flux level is -0.994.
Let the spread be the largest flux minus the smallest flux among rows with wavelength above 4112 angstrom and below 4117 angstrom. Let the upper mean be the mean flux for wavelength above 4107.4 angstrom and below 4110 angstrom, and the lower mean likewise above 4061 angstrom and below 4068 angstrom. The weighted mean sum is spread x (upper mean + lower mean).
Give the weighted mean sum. 67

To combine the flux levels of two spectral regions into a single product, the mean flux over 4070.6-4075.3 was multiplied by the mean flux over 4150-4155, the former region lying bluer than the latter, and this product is 85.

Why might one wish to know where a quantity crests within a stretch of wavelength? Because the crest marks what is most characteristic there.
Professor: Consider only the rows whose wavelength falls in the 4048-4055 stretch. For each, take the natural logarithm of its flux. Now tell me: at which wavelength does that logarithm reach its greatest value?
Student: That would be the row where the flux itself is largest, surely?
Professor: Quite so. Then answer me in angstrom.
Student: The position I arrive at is 4048.68 angstrom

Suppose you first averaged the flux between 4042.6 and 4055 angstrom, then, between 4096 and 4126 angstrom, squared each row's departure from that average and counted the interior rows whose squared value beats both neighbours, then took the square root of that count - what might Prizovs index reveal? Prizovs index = 2.83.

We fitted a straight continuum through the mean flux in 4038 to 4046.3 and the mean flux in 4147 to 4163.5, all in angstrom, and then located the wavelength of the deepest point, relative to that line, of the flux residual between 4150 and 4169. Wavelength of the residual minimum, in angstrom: 4151.58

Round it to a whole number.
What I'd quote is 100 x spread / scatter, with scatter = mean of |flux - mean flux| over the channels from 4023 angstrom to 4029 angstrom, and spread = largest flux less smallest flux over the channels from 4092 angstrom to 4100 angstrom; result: 411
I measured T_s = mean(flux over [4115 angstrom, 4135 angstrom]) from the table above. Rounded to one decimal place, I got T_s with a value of 9.7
